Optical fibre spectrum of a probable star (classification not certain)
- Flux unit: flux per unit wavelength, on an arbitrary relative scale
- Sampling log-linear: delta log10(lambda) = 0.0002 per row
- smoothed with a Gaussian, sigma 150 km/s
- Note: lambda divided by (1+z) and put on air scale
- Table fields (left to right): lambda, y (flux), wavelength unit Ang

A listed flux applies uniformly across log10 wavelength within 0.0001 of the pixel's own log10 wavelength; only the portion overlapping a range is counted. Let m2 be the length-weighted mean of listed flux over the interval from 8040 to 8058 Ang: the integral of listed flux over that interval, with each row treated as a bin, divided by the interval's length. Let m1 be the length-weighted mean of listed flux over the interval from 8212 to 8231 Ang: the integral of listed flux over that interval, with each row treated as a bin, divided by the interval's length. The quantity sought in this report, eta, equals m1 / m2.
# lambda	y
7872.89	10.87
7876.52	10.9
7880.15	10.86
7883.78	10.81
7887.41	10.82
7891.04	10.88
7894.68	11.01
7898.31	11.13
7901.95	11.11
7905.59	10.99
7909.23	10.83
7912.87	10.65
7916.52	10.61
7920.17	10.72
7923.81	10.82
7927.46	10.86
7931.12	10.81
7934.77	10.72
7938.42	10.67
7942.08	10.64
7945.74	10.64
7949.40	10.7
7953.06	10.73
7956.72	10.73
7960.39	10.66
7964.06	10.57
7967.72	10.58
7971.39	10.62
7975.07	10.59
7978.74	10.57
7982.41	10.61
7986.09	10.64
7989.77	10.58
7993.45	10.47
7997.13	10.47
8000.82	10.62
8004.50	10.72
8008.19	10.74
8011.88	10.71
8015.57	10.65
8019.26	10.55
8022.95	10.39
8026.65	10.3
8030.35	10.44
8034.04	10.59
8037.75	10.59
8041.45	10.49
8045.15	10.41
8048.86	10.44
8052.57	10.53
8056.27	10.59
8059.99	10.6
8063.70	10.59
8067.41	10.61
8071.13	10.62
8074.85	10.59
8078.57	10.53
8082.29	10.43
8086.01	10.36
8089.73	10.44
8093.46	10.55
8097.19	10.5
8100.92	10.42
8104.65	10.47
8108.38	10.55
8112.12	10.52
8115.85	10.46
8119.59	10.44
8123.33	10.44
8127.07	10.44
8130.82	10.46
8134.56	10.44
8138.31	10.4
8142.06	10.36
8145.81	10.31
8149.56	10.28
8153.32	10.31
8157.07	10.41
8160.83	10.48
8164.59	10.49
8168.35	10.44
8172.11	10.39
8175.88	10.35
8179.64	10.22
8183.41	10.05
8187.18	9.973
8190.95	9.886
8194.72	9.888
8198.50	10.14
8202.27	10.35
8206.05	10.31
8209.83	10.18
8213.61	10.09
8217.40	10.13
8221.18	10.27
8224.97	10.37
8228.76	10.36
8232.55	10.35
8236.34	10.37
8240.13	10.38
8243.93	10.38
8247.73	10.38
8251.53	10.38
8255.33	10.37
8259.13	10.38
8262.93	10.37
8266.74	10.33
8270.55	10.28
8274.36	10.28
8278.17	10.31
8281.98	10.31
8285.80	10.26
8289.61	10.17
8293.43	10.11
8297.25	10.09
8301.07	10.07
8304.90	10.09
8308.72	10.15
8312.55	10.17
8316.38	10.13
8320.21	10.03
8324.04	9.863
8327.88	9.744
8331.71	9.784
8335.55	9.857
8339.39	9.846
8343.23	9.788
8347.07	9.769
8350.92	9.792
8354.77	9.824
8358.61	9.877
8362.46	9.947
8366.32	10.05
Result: 0.98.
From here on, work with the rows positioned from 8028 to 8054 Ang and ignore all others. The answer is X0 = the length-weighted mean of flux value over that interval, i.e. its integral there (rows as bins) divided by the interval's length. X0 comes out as 10.5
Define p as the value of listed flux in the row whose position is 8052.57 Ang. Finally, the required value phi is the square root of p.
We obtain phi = 3.24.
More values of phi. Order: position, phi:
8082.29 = 3.23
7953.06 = 3.28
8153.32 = 3.21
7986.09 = 3.26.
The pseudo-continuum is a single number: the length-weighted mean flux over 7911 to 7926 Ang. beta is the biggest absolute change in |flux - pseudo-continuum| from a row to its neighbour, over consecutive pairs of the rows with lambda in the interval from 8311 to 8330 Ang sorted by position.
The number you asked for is 0.17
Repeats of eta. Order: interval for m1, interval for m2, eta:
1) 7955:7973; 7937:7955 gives 1.00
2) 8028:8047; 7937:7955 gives 0.98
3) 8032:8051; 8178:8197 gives 1.05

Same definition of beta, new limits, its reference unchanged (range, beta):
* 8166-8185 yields 0.17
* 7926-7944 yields 0.09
